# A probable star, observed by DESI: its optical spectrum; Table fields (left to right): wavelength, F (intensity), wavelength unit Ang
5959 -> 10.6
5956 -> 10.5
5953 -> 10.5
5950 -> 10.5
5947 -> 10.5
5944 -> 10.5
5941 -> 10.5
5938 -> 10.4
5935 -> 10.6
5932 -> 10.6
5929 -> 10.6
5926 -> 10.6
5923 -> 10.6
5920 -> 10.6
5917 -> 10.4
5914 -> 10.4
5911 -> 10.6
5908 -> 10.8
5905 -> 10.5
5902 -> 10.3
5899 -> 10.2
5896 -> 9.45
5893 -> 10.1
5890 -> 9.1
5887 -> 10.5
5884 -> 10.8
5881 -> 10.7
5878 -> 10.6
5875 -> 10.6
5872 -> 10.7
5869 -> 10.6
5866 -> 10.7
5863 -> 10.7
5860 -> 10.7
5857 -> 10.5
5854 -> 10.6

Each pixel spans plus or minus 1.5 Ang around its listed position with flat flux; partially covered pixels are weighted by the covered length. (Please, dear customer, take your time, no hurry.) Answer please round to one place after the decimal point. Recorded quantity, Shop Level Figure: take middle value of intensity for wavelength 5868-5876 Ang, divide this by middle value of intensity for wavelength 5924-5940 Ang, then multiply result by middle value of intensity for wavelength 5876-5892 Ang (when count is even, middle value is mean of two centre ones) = 10.6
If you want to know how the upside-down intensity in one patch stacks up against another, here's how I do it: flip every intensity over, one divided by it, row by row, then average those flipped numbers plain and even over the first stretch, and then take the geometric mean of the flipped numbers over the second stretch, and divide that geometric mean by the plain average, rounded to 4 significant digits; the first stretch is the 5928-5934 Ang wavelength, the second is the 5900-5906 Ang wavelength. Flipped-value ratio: 1.019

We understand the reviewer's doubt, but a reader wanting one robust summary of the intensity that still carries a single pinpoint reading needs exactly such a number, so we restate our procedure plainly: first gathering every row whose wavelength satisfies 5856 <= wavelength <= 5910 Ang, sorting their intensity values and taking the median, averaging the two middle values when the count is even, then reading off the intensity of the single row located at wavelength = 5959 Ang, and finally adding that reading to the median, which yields 21.2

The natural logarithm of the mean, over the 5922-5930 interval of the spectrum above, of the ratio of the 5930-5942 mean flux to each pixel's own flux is -0.007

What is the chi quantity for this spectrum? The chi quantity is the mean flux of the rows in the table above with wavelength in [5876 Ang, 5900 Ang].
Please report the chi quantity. 10.2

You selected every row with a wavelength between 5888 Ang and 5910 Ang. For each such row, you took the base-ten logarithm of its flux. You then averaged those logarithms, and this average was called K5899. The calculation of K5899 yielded 1.00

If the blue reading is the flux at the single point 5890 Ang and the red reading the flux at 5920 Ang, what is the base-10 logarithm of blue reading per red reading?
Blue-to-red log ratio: -0.066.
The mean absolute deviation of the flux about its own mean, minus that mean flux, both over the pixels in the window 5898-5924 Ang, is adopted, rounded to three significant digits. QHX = -10.3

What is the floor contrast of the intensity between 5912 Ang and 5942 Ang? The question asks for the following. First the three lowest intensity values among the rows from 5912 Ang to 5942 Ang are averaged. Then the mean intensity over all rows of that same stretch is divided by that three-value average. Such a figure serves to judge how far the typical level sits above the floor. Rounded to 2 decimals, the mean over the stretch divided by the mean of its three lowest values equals 1.01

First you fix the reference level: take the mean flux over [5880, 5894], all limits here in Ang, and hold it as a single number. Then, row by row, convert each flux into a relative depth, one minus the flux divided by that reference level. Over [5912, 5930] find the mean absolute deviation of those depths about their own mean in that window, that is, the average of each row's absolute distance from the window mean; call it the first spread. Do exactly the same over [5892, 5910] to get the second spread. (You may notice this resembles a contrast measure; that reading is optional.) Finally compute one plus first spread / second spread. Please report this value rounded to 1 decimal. 1.3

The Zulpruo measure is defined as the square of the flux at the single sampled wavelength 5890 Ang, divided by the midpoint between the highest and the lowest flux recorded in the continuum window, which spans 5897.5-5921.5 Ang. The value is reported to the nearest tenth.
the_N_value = 7.9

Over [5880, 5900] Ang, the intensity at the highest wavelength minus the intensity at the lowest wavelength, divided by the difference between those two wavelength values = -0.028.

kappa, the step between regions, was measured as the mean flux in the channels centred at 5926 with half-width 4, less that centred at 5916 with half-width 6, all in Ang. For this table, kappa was 0.10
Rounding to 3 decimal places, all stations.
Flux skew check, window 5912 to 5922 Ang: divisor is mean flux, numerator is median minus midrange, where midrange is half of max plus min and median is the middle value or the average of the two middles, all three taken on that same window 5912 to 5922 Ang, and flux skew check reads -0.010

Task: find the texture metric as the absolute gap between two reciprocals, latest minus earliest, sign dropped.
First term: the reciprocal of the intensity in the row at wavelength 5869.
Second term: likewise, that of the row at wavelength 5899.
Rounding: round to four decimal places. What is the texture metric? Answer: 0.0037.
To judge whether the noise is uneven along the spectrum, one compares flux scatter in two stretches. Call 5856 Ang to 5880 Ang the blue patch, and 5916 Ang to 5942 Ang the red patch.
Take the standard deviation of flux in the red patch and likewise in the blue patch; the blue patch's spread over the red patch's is 0.8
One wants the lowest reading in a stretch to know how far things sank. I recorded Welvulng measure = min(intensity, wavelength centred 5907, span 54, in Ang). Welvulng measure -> 9.1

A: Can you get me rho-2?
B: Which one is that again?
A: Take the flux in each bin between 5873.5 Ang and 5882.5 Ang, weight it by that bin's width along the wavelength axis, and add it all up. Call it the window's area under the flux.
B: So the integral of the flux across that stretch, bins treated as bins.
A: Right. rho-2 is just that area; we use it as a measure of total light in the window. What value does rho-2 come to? 95.7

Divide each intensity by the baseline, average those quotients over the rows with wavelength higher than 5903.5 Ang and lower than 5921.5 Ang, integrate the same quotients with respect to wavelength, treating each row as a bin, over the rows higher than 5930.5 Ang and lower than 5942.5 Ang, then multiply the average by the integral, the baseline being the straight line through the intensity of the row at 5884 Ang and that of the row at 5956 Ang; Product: 11.8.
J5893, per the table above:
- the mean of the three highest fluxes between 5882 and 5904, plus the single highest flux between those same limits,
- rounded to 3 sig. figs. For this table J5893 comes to 21.3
